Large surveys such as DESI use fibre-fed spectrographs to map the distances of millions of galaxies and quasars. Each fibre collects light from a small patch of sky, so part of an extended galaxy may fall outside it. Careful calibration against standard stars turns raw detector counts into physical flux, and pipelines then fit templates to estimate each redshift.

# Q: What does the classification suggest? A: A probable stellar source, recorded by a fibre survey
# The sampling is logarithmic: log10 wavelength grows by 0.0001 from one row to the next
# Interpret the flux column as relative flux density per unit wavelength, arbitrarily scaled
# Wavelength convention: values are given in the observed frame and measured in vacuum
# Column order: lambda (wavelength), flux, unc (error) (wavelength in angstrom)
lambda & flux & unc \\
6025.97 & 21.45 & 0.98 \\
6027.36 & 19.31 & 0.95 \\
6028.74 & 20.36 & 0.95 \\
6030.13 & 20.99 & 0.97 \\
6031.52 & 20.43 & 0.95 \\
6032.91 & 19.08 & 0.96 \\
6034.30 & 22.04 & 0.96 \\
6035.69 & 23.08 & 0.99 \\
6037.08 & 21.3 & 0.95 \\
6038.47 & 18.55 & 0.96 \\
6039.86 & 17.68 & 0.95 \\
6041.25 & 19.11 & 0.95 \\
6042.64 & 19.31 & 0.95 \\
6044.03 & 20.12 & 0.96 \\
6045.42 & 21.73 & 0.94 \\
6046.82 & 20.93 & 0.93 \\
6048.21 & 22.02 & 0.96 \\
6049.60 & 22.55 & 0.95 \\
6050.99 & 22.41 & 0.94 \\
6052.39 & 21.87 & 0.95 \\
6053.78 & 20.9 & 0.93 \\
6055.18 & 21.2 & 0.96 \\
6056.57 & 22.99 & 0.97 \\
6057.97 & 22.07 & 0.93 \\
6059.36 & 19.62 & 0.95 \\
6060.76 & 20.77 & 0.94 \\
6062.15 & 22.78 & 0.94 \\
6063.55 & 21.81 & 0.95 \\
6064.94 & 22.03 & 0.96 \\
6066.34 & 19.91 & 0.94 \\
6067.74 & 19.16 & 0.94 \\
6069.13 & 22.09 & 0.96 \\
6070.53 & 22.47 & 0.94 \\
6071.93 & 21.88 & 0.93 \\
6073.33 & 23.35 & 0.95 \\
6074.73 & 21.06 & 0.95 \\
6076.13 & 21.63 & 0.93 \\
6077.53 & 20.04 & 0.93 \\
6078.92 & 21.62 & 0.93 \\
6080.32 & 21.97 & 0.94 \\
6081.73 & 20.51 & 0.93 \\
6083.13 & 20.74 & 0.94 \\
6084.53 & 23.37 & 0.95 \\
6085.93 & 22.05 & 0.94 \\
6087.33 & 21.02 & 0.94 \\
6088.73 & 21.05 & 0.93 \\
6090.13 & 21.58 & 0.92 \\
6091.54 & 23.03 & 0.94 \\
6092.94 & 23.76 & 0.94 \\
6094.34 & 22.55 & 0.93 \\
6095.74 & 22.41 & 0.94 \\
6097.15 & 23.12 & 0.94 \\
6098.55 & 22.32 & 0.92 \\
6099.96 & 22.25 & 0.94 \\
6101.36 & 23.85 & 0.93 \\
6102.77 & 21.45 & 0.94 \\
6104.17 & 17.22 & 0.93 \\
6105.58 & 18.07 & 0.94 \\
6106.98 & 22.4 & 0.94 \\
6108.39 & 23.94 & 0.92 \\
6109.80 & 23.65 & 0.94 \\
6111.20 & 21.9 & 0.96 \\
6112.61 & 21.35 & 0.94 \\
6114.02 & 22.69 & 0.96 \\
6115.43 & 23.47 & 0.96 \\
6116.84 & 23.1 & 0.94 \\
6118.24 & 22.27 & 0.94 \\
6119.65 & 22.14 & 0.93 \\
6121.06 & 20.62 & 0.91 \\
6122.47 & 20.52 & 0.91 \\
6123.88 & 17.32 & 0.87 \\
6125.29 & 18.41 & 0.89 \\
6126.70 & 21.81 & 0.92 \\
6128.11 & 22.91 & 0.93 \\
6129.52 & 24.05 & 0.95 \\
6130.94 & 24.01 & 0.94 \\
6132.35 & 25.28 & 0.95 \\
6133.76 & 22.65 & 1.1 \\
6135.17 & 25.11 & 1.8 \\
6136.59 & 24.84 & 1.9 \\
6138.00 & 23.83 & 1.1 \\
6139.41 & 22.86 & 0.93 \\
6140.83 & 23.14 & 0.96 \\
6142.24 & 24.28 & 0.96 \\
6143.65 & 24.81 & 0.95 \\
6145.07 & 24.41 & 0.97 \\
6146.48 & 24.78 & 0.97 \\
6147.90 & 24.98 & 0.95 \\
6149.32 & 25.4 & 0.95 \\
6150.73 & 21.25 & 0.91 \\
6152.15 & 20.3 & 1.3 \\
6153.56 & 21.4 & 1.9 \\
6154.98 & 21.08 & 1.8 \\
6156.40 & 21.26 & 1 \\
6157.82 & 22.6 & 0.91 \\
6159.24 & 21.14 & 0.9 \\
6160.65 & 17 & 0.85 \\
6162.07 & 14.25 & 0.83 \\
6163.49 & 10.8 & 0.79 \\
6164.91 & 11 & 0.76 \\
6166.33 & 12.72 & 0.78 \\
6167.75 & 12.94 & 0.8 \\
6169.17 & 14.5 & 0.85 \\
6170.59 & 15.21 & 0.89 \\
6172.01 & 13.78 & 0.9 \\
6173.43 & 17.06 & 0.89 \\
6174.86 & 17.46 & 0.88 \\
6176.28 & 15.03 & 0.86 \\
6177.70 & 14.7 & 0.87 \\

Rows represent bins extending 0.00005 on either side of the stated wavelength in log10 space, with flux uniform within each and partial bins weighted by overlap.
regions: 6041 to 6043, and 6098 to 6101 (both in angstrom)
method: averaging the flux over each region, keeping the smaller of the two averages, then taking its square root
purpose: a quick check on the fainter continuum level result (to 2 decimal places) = 4.38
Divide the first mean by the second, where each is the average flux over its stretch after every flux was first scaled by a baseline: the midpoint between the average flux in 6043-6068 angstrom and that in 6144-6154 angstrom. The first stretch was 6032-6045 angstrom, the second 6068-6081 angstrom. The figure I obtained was 0.92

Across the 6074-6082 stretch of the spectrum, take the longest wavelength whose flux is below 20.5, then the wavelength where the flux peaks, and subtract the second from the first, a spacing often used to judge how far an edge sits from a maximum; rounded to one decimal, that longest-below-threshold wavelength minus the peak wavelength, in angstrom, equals -2.8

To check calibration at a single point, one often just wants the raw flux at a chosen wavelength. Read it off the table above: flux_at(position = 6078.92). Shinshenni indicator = 21.62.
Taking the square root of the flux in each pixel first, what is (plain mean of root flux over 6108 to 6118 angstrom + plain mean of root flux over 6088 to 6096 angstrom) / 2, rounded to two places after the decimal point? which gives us 4.76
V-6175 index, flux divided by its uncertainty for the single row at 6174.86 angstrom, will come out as 19.8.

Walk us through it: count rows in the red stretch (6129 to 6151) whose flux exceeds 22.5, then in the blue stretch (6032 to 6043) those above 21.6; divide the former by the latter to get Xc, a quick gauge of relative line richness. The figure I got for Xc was 7.5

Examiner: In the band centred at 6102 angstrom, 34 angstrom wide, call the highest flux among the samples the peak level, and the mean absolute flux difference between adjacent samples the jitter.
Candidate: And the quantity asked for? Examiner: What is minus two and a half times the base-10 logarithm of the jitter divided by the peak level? 3.25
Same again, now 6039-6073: 3.33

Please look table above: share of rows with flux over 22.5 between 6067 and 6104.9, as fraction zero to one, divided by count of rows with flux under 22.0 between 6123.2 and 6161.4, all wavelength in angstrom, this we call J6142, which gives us 0.026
